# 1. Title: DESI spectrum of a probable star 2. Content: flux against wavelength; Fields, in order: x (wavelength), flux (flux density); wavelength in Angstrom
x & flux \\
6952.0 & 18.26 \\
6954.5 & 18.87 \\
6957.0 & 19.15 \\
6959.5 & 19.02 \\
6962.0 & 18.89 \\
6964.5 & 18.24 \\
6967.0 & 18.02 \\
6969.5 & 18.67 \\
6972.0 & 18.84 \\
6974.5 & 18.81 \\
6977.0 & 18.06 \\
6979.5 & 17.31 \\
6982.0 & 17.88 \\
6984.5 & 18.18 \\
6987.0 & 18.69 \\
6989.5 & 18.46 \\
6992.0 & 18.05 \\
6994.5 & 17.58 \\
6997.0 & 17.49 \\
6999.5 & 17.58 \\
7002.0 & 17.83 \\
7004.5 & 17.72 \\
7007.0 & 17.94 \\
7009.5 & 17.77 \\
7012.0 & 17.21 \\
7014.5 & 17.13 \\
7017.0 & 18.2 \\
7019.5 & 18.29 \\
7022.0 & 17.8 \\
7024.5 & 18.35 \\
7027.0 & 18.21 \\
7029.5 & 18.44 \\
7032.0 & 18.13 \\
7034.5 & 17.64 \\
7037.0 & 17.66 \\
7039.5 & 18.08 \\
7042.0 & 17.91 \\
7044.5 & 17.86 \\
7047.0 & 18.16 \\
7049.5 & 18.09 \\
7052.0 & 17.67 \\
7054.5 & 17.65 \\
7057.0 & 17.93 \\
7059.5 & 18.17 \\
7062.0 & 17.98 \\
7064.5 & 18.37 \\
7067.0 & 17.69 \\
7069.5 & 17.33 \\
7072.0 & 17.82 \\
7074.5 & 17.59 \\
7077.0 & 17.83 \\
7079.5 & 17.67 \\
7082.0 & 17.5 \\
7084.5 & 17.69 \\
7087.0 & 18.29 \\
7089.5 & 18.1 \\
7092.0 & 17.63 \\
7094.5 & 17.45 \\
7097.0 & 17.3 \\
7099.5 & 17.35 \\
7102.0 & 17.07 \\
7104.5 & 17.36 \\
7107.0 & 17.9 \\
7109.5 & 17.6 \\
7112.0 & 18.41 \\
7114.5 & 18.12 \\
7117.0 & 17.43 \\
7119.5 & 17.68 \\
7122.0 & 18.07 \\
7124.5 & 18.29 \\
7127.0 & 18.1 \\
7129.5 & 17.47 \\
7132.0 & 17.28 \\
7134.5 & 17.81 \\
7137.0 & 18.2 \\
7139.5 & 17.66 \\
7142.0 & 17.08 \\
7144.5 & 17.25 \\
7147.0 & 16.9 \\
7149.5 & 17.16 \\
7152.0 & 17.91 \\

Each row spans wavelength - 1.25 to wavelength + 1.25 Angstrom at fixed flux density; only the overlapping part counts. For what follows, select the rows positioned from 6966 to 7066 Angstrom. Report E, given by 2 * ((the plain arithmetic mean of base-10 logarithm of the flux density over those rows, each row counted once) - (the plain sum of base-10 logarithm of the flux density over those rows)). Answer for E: -98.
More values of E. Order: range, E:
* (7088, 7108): -17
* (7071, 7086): -12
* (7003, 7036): -30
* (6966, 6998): -30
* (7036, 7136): -97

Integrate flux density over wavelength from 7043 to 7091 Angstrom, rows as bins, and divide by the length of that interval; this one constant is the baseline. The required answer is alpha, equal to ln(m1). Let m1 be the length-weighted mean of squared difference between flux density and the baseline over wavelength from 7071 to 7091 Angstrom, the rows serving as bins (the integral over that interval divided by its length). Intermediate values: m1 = 0.06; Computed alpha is -2.7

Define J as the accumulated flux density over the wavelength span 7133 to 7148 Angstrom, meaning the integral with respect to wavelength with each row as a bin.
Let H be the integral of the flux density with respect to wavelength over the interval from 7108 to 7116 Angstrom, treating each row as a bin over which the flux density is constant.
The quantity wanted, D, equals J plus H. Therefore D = 407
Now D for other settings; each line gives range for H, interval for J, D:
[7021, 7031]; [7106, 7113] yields 308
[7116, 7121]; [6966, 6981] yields 362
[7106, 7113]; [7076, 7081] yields 214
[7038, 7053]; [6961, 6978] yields 584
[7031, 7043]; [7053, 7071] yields 536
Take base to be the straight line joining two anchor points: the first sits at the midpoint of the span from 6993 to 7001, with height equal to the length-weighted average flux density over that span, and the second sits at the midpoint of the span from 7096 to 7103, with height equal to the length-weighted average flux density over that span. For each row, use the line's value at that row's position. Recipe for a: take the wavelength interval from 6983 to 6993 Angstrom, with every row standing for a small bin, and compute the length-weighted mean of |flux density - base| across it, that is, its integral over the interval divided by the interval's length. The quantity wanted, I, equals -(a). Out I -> -0.74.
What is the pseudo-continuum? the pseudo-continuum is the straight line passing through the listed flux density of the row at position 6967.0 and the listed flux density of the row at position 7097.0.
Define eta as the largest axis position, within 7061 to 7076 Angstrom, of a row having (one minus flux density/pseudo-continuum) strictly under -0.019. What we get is 7072.0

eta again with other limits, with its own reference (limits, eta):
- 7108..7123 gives 7122.0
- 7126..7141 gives 7139.5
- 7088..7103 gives 7089.5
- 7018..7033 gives 7032.0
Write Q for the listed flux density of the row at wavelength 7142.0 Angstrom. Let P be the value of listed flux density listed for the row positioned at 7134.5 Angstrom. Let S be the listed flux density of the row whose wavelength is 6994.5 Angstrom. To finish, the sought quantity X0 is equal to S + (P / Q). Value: 18.6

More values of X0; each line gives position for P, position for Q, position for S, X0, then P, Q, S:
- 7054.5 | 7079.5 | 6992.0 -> 19.0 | 17.65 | 17.67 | 18.05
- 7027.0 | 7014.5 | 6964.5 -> 19.3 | 18.21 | 17.13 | 18.24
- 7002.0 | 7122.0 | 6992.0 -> 19.0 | 17.83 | 18.07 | 18.05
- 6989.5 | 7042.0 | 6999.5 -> 18.6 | 18.46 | 17.91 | 17.58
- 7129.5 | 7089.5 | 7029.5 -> 19.4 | 17.47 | 18.1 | 18.44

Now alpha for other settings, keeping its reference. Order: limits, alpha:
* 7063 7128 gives -1.9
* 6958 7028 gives -1.2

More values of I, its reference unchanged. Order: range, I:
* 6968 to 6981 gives -0.80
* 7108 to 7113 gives -0.77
